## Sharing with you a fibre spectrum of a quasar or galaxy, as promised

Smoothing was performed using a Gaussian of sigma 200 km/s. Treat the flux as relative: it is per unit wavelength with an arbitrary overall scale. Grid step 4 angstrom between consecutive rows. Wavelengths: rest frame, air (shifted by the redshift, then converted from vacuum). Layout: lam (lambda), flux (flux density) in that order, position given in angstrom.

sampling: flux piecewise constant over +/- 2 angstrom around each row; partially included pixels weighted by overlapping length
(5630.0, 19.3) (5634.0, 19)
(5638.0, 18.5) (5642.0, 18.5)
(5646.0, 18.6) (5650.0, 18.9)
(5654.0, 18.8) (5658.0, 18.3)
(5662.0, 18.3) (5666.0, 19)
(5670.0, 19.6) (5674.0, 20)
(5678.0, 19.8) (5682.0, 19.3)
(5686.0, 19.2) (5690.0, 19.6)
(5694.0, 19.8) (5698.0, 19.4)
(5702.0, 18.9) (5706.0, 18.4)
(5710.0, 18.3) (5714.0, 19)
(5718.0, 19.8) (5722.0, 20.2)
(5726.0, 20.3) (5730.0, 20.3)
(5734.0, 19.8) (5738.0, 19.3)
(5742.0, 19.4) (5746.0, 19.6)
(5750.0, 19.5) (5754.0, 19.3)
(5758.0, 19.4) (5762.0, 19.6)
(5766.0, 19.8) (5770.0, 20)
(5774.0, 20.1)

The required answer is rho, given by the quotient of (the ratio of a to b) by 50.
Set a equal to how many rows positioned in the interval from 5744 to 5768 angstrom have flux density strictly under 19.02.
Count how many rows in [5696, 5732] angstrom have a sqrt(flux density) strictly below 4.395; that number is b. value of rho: 0.000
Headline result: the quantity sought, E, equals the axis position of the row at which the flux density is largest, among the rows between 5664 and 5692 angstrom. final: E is 5674.0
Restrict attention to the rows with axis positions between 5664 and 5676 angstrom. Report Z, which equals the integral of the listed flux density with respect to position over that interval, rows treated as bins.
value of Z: 234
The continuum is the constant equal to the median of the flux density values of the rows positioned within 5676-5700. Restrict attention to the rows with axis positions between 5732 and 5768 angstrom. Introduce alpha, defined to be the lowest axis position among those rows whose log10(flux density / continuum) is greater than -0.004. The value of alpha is 5734.0 angstrom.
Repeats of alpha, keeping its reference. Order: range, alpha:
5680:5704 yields 5690.0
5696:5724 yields 5698.0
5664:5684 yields 5670.0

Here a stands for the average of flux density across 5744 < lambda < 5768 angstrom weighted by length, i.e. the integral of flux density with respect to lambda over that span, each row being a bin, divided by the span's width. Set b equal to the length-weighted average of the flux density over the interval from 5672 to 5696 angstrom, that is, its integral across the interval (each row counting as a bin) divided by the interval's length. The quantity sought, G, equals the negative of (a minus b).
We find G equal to 0.1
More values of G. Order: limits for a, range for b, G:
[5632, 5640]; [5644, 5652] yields 0.0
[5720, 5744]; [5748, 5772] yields -0.3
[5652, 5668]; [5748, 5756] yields 0.8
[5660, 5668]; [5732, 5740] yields 0.9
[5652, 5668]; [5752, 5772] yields 1.0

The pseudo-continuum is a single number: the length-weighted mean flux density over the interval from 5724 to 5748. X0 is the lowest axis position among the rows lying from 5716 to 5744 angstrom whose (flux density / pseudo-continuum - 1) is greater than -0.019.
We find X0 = 5718.0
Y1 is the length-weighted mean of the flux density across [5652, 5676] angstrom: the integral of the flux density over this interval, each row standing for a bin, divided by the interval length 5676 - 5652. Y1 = 19.0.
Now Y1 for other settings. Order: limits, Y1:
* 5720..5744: 19.9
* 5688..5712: 19.1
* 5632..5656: 18.7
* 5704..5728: 19.3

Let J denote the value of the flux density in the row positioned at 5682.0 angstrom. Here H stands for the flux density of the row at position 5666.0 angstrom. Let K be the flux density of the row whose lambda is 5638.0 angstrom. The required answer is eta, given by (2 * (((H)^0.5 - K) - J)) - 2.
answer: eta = -68.9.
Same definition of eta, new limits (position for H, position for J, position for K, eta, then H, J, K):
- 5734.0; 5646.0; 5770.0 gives -70.3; 19.8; 18.6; 20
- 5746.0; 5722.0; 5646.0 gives -70.7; 19.6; 20.2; 18.6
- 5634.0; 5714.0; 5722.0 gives -71.7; 19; 19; 20.2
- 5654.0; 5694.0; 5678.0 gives -72.5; 18.8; 19.8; 19.8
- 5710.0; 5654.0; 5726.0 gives -71.6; 18.3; 18.8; 20.3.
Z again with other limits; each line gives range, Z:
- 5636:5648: 222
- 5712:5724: 236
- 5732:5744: 234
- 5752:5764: 233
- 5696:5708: 227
